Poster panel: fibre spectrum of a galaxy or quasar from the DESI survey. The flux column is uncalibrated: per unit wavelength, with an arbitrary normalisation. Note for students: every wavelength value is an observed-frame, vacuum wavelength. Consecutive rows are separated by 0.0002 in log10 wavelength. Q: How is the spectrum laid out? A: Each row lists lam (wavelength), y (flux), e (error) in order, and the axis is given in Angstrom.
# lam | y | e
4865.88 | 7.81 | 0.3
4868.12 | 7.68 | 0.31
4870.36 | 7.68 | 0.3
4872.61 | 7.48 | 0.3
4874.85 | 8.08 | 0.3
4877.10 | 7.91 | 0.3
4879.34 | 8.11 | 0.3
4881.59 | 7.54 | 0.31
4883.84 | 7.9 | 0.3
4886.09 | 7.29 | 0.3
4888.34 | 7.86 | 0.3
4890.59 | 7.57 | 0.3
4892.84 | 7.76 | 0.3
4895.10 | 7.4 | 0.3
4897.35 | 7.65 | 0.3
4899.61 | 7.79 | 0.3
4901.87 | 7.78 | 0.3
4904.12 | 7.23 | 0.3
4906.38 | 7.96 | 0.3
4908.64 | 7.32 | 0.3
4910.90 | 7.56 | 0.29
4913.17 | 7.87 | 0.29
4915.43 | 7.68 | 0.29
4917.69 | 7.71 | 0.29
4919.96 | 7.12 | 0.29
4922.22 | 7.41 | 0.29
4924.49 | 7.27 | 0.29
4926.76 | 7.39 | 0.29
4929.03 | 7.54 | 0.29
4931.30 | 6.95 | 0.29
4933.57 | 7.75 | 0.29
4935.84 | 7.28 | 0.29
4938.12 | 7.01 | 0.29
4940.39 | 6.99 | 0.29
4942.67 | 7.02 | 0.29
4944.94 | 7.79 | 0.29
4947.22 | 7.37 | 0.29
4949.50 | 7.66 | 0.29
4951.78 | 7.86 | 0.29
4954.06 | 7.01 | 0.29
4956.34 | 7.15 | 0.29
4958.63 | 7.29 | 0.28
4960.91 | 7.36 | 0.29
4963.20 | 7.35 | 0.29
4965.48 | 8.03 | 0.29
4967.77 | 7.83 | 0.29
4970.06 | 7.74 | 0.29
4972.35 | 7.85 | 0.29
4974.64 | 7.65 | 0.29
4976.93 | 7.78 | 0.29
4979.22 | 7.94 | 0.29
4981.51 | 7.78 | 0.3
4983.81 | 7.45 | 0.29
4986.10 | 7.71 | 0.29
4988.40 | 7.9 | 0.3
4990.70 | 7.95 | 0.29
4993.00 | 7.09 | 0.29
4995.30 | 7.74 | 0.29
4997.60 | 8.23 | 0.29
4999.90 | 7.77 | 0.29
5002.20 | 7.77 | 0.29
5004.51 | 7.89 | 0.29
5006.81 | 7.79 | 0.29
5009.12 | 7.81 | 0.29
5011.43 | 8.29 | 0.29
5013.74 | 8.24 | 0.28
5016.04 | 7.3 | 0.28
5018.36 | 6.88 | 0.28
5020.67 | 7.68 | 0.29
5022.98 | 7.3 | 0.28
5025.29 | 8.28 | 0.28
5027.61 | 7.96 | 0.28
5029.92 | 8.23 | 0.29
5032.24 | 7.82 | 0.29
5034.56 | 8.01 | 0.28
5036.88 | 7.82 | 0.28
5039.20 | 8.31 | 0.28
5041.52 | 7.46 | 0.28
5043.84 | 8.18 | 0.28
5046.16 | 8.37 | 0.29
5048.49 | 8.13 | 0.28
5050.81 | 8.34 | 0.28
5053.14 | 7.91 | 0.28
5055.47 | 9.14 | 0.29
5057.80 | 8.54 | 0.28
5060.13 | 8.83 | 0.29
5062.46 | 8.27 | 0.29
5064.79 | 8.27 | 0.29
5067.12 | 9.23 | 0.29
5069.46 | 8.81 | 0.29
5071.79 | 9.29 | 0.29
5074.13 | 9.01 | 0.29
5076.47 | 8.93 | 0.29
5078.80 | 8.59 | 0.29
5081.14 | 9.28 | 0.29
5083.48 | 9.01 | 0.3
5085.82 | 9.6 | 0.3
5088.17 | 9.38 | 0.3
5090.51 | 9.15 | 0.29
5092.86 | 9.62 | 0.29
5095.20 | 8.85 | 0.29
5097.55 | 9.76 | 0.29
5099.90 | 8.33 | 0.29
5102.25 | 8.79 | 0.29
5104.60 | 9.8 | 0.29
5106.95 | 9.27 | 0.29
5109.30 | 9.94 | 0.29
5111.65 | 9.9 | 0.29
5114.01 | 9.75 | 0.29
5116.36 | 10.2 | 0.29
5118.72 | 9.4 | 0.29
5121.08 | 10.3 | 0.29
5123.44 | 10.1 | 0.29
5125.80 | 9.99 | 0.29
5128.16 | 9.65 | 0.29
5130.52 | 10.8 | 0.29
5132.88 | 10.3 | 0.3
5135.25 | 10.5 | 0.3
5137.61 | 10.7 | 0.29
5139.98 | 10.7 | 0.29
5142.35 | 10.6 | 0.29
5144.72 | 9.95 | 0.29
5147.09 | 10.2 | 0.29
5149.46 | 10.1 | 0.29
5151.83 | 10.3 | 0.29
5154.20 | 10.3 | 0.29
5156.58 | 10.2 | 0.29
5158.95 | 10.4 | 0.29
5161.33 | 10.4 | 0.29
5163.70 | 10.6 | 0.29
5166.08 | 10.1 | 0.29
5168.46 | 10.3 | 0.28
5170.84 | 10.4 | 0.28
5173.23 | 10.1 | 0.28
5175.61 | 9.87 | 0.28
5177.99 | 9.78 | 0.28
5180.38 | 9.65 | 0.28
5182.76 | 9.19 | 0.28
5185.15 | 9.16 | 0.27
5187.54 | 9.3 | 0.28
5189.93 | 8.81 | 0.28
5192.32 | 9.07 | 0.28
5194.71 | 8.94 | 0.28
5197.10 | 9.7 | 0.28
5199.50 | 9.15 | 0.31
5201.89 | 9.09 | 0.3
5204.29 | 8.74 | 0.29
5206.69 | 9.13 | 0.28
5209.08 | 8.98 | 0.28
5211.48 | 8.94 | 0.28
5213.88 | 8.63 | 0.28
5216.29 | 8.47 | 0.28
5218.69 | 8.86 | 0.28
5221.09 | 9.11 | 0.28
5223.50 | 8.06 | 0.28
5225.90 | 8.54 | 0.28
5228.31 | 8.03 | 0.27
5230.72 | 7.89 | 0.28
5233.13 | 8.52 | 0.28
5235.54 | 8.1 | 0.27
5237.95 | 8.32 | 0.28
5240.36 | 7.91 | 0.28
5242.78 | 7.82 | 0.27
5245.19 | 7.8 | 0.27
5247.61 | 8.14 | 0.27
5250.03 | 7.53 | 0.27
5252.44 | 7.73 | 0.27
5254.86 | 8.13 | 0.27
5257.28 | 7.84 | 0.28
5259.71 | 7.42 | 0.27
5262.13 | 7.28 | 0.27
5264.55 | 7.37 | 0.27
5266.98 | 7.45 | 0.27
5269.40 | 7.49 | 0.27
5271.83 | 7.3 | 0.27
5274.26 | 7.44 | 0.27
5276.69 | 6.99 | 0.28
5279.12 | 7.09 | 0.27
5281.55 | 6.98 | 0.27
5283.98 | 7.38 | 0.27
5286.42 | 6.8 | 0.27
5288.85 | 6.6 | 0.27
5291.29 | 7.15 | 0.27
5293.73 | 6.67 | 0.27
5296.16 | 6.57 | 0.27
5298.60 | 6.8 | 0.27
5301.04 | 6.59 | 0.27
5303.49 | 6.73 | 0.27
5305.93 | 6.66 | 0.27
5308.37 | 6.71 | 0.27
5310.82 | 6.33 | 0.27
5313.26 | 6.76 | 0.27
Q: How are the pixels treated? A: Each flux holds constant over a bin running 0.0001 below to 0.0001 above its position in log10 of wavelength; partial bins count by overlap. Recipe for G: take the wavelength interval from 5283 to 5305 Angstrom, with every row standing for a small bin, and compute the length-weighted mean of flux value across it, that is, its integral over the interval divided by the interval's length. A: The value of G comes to 6.8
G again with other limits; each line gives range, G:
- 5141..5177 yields 10.3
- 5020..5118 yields 8.8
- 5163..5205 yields 9.5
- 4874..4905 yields 7.7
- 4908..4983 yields 7.5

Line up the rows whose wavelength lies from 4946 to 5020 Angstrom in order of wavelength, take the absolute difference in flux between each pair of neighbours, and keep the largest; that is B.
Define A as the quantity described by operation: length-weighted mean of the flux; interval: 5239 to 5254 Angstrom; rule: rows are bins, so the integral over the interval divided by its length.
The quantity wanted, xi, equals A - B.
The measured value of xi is 6.9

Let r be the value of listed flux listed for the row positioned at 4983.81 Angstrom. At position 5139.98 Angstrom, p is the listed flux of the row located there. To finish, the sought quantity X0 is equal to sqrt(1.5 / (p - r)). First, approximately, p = 10.7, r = 7.45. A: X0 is 0.7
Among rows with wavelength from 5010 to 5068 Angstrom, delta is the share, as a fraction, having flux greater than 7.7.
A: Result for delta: 0.80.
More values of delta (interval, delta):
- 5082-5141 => 1.00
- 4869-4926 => 0.44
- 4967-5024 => 0.72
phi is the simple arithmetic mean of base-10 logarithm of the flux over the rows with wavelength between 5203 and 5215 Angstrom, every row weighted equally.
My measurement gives 0.95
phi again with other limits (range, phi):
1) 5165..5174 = 1.01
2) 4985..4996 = 0.88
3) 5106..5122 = 0.99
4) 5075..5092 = 0.96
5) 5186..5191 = 0.96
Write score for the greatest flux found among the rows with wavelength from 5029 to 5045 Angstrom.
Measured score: 8.31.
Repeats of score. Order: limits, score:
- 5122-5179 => 10.8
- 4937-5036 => 8.29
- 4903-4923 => 7.96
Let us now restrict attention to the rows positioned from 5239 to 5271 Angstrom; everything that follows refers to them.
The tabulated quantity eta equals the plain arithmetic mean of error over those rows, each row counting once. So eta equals 0.272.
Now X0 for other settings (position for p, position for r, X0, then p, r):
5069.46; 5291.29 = 1.0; 8.81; 7.15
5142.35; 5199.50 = 1.0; 10.6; 9.15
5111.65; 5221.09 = 1.4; 9.9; 9.11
